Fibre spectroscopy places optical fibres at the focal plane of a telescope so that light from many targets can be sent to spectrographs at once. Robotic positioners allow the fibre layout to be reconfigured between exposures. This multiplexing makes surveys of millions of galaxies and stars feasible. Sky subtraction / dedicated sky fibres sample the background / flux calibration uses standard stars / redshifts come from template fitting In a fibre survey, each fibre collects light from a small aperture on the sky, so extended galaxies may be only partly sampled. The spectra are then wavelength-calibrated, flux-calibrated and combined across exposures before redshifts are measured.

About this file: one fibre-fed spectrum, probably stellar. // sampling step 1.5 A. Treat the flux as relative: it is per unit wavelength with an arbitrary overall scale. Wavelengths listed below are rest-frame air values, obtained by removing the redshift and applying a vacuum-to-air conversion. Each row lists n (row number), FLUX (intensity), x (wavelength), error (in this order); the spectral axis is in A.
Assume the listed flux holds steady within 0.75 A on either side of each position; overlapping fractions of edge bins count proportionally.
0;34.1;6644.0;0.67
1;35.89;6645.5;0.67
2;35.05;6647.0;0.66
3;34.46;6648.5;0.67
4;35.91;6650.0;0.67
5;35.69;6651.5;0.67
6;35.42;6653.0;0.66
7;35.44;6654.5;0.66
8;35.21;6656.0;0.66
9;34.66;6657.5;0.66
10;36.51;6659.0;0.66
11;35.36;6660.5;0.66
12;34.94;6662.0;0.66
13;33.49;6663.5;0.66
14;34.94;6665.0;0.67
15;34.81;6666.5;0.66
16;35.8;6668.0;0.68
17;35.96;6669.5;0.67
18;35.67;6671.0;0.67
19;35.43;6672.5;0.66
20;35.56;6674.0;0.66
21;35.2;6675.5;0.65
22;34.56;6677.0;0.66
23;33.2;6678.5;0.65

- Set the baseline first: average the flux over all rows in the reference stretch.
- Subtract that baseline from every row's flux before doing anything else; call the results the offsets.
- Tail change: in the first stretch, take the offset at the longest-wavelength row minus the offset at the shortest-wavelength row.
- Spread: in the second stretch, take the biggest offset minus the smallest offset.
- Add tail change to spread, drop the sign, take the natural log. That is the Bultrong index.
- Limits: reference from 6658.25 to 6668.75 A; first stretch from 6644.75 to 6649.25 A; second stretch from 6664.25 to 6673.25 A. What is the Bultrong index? -1.3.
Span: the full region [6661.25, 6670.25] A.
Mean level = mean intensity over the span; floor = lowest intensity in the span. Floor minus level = -1.5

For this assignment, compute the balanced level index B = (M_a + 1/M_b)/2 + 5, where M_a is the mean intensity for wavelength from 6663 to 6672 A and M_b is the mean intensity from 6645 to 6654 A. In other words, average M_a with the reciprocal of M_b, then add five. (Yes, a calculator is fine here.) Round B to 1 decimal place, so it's 22.6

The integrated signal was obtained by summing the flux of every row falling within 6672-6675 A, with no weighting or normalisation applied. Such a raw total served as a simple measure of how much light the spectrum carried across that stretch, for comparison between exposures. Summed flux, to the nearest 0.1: 71.0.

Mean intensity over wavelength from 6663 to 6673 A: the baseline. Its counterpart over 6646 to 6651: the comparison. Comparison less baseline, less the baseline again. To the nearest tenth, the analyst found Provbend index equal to -35.2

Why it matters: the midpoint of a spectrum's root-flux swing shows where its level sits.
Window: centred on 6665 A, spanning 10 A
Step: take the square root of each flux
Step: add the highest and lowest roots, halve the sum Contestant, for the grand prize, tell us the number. 5.89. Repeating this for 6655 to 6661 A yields 5.96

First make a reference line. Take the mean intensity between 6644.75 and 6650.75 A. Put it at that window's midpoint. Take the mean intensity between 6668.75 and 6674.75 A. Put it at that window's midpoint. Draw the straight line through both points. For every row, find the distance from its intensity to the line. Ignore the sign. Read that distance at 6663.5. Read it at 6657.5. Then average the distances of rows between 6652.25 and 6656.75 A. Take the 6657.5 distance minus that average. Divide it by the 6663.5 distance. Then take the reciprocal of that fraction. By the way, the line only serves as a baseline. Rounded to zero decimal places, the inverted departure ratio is 3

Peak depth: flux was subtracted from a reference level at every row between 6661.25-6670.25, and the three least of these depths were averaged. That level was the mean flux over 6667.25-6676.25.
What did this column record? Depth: 0.04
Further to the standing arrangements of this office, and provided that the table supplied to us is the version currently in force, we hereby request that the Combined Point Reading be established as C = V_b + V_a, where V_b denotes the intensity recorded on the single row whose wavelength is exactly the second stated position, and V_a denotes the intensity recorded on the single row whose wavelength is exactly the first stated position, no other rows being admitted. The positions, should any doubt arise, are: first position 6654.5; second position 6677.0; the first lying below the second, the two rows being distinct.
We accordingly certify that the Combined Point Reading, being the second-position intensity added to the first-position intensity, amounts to 70.0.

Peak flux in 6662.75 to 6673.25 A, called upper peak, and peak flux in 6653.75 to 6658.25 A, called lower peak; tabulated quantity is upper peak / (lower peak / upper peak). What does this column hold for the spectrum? 36.5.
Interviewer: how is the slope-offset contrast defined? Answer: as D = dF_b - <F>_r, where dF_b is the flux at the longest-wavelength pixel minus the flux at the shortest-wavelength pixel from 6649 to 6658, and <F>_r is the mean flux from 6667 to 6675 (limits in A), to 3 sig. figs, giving -36.9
